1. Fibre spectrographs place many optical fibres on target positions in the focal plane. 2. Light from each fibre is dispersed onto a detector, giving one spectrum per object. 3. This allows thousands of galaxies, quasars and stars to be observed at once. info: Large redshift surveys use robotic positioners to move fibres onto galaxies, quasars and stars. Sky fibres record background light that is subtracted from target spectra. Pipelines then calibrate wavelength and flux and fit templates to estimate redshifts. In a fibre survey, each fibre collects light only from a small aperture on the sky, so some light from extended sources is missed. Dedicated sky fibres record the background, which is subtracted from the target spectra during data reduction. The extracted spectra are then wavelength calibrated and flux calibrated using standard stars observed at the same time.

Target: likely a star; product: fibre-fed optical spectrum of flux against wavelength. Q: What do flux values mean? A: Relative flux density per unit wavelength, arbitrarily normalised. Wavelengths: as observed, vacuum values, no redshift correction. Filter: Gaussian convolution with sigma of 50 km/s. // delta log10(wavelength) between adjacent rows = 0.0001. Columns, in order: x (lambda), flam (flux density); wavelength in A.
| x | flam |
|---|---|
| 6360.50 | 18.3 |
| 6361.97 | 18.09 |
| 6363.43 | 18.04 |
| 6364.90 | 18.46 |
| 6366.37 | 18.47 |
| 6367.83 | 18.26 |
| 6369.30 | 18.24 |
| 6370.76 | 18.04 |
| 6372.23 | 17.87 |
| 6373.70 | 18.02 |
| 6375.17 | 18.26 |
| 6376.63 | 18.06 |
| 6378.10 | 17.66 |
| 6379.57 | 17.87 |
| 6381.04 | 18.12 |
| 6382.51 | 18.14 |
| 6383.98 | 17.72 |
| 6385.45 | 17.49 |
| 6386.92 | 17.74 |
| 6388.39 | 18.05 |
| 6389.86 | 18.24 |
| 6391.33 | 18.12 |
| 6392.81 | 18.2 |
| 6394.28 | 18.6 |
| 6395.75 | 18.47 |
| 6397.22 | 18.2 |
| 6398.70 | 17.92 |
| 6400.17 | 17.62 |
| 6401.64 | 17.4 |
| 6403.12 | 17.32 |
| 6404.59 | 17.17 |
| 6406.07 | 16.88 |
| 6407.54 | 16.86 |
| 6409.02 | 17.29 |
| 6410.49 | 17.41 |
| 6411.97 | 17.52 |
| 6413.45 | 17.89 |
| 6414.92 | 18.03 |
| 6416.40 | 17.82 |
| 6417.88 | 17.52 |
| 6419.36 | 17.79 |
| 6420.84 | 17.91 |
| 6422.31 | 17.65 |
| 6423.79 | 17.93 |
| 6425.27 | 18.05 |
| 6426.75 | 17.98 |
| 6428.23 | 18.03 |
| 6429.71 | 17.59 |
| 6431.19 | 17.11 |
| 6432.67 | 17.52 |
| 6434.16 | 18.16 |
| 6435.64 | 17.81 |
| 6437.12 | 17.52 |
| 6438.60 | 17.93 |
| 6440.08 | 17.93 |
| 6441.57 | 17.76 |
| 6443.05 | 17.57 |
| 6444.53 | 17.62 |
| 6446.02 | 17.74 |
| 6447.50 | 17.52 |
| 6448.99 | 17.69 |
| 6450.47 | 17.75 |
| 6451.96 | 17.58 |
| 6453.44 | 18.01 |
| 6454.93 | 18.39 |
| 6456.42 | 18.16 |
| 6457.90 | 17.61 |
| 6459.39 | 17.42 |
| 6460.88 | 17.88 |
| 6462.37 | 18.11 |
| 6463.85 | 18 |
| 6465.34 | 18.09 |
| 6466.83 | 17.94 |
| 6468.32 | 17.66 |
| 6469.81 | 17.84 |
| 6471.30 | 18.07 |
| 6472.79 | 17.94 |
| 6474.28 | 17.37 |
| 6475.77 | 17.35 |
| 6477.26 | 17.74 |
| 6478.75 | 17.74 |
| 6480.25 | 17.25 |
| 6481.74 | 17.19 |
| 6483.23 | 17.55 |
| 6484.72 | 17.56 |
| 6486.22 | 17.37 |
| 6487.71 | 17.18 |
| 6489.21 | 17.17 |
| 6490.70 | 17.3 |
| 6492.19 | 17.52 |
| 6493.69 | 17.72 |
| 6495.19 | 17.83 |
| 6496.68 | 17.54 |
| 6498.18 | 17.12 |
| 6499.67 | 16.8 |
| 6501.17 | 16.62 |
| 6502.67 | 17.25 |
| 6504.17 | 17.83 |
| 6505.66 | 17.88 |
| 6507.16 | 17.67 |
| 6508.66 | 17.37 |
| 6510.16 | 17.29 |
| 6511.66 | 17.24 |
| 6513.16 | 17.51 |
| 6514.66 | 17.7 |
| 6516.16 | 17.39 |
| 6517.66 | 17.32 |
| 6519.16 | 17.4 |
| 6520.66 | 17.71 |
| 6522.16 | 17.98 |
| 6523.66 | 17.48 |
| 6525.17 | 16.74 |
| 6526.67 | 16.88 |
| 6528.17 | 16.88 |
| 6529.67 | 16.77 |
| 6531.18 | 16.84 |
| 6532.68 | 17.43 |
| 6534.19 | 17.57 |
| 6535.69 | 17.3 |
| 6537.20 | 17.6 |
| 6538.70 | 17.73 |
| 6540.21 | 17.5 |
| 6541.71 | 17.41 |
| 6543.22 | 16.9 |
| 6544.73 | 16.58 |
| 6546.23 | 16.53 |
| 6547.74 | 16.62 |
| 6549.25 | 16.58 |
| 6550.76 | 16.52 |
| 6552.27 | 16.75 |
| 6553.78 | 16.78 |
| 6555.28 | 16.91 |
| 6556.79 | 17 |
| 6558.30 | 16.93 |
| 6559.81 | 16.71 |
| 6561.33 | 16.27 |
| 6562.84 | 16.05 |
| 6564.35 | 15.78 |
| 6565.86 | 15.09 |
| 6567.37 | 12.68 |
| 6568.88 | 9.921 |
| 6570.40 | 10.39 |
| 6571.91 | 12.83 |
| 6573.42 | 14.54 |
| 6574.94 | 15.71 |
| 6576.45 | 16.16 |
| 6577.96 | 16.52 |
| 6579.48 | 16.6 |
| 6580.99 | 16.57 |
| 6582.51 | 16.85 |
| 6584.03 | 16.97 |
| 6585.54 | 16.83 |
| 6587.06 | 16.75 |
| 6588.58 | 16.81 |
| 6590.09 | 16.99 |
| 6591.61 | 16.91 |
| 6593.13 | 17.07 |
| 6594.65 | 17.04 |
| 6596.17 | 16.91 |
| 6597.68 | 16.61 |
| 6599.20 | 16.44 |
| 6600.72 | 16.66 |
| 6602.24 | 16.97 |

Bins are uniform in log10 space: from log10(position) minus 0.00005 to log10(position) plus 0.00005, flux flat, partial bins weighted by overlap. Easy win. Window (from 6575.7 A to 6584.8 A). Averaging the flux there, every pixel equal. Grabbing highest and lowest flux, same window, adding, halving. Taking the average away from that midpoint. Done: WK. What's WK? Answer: -0.05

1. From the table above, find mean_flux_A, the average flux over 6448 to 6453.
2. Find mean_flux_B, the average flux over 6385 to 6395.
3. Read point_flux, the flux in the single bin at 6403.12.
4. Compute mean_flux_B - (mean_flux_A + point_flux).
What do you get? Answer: -16.9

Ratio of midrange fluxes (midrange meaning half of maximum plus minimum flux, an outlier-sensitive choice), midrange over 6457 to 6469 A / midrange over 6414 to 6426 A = 0.999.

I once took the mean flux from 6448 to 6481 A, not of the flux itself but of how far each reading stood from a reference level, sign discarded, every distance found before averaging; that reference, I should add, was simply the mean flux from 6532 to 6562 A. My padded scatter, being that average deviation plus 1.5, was 2.32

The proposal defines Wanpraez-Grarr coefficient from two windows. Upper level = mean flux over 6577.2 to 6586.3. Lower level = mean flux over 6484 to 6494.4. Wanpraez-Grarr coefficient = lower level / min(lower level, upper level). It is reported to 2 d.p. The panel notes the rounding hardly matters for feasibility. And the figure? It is 1.04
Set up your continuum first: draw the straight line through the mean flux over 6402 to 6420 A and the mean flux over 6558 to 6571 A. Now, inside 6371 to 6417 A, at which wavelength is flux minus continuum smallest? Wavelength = 6406.07 A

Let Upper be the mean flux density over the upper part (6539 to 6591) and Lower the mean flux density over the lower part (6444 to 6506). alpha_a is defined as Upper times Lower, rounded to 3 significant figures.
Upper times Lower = 281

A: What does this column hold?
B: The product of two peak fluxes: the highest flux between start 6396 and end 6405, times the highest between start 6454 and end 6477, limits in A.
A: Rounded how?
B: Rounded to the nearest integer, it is 335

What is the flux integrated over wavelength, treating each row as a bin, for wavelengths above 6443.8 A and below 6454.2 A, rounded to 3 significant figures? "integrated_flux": 184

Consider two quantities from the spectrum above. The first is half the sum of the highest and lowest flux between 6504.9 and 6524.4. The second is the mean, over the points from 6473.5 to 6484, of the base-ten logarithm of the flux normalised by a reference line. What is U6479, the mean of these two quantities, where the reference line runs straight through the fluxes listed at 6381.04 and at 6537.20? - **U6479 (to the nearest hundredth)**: 8.80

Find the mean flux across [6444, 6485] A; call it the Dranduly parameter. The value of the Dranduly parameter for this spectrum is 17.7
